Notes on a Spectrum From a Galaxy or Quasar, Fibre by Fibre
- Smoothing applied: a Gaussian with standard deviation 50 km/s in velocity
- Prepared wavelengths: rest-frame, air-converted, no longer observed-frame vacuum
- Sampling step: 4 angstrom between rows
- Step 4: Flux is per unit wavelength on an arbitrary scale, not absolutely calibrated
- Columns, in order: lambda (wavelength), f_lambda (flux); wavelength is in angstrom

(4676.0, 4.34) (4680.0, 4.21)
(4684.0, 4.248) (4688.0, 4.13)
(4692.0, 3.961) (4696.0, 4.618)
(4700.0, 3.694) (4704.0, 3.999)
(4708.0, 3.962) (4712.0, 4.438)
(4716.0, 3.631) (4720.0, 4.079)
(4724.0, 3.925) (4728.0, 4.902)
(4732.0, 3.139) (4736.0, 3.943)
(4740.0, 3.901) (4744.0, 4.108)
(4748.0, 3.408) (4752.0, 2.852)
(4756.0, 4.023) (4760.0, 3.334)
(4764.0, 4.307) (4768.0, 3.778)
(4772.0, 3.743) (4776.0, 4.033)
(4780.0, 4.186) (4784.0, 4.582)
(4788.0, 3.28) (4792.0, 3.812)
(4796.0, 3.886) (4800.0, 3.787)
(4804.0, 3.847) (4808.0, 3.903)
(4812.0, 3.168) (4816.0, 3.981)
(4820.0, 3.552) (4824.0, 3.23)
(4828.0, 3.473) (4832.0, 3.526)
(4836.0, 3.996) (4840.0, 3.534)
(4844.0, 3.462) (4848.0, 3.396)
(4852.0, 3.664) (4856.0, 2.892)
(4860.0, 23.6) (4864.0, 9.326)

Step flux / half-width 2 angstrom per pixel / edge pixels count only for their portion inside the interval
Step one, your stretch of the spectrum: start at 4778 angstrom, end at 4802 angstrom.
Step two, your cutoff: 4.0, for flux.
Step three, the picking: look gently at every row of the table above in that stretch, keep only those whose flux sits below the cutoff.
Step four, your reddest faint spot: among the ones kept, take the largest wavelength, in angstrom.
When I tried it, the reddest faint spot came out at 4800.0 angstrom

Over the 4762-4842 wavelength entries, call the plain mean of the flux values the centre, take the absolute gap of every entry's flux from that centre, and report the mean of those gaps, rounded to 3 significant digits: 0.274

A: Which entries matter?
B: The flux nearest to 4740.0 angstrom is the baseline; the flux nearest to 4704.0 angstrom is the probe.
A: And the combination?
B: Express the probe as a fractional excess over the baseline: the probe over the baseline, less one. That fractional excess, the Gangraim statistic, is 0.03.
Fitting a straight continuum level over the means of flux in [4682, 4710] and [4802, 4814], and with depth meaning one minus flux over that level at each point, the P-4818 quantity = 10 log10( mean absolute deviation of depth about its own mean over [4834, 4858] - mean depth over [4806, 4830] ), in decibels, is -12.9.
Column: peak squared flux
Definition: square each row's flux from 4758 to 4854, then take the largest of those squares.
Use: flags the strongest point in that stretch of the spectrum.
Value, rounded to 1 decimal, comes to 21.0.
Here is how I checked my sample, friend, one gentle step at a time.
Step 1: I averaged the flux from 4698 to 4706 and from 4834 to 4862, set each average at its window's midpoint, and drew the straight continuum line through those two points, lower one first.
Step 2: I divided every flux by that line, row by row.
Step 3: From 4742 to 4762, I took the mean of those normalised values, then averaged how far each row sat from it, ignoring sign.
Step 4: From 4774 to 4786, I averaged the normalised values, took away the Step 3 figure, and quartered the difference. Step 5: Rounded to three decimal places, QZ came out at 0.182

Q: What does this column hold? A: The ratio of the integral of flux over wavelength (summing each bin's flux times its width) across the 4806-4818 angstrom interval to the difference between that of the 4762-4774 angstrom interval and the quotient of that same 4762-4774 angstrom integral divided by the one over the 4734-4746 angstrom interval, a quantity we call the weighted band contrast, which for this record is 0.95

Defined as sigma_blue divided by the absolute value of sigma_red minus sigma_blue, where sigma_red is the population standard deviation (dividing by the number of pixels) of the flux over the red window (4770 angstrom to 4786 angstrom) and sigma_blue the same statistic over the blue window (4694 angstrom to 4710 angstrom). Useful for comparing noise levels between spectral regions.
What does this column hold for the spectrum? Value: 9.4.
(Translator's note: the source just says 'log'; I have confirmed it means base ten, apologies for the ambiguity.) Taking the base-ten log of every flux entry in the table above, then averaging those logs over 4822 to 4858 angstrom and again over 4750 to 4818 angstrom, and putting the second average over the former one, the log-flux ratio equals 1.07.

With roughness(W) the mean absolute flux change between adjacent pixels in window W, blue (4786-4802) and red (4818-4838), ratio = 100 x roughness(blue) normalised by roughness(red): 86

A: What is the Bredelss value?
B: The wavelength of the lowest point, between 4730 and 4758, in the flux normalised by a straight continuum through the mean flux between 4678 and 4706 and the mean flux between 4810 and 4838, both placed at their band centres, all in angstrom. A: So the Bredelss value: 4752.0 angstrom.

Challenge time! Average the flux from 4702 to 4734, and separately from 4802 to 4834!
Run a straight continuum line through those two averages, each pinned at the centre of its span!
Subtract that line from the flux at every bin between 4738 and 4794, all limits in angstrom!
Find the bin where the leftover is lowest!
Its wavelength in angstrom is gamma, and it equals 4752.0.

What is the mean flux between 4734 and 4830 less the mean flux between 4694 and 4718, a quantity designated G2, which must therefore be -0.30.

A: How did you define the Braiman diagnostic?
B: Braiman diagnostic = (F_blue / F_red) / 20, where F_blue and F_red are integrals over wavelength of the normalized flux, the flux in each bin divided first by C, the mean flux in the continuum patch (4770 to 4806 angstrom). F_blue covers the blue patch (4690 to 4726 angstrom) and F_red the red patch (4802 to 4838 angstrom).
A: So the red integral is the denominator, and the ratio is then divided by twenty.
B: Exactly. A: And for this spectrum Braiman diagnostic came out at 0.0556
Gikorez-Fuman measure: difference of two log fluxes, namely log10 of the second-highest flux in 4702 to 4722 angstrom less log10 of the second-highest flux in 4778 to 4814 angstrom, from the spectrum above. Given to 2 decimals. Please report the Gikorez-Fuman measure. -0.01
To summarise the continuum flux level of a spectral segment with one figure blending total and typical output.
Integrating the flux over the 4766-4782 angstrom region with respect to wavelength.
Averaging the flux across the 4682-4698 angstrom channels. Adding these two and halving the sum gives 34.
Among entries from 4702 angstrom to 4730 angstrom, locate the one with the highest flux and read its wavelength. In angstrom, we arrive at 4728.0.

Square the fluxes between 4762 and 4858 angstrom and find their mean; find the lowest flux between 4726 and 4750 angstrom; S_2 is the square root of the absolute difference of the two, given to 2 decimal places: 3.28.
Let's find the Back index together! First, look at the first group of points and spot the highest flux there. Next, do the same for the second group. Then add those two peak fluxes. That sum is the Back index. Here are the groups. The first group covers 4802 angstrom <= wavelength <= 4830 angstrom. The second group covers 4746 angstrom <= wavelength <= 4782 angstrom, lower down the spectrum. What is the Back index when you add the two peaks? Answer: 8.29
